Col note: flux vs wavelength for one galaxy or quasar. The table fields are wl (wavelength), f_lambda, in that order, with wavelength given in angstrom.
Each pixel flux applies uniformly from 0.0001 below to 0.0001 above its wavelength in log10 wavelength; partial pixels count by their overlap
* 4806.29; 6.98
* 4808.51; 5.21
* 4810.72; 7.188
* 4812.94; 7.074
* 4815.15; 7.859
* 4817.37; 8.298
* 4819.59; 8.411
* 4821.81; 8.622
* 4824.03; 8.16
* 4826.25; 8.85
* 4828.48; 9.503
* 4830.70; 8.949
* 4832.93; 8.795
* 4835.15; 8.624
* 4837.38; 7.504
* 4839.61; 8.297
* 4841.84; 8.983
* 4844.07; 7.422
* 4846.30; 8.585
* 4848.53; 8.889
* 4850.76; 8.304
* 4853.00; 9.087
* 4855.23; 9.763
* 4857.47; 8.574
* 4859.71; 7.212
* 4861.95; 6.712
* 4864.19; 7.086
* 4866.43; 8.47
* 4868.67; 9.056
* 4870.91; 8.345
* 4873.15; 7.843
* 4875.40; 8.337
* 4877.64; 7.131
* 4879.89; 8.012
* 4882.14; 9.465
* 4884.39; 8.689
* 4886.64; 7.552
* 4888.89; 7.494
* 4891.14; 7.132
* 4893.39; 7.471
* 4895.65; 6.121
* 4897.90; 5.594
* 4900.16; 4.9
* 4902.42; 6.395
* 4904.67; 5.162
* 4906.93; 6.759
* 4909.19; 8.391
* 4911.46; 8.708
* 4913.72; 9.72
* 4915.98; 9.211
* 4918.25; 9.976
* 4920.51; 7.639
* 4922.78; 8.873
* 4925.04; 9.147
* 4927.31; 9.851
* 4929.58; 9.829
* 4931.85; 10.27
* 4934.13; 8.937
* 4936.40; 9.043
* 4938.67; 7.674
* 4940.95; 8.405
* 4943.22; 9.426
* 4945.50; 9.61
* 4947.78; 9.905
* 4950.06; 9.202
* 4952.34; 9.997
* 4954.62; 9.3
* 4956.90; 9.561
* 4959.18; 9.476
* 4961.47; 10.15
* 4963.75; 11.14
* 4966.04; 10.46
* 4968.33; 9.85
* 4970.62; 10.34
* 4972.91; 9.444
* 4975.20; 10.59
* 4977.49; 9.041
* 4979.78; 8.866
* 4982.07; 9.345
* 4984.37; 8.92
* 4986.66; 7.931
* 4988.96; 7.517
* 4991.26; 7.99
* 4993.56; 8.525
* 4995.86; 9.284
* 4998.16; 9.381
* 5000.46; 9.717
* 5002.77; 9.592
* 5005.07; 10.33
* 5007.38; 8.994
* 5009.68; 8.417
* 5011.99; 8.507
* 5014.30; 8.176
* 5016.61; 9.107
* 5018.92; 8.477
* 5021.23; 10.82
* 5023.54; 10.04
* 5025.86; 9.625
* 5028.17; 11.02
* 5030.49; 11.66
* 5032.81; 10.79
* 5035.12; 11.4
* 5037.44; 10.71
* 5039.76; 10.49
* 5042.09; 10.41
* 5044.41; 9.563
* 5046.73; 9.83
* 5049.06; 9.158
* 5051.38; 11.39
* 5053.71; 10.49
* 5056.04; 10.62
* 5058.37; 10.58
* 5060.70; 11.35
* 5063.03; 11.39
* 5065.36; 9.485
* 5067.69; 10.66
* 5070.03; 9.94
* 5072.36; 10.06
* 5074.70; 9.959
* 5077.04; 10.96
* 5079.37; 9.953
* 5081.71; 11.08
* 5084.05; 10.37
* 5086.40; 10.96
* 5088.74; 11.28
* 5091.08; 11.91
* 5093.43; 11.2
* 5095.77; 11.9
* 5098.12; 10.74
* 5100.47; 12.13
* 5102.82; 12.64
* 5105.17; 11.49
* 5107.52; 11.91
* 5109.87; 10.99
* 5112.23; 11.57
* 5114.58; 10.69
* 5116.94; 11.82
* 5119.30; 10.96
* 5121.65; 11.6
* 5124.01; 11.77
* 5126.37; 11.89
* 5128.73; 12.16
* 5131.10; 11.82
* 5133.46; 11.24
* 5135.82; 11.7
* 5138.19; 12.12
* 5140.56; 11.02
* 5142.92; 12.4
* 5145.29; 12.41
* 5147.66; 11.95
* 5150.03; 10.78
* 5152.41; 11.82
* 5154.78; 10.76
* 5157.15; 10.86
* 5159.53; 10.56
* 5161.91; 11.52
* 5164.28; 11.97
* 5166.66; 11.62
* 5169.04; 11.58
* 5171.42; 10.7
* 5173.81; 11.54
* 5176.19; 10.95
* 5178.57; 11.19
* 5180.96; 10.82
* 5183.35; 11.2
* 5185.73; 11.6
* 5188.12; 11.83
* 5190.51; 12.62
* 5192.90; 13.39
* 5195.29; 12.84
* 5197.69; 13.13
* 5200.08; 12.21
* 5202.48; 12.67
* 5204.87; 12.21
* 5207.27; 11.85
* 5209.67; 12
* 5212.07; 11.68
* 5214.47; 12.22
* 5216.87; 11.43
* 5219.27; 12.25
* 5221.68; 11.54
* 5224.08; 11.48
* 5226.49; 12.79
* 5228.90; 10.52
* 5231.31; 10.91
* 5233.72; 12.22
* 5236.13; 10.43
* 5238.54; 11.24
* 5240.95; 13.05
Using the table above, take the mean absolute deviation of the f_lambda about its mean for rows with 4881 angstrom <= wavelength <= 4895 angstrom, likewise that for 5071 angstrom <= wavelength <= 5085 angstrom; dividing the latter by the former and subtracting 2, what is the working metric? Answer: -1.44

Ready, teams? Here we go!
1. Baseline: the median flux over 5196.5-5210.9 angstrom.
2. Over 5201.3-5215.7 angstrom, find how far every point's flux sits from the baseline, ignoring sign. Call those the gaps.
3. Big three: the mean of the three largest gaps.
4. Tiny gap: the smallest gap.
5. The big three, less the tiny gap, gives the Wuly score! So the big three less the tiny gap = 0.45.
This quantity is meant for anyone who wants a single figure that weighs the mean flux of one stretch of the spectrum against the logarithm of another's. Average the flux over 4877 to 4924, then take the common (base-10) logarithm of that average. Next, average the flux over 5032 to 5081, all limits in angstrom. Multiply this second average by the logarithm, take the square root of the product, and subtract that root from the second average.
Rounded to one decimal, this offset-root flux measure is 7.4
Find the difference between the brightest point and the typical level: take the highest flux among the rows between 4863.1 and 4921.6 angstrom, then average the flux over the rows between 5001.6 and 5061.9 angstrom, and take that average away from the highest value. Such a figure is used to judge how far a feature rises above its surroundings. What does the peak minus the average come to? -0.1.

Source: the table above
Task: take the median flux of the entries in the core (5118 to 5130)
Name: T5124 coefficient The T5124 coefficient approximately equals 11.8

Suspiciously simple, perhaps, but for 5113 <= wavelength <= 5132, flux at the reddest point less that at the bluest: 1.1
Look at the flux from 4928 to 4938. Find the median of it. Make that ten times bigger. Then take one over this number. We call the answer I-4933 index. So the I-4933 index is 0.0106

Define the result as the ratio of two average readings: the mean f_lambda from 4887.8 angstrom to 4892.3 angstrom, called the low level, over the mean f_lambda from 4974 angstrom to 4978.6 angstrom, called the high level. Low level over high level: 0.75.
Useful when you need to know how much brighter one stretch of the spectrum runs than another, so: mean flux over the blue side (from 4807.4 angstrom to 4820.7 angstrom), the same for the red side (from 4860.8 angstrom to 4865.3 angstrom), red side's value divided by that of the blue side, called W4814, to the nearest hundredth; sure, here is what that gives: 0.94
